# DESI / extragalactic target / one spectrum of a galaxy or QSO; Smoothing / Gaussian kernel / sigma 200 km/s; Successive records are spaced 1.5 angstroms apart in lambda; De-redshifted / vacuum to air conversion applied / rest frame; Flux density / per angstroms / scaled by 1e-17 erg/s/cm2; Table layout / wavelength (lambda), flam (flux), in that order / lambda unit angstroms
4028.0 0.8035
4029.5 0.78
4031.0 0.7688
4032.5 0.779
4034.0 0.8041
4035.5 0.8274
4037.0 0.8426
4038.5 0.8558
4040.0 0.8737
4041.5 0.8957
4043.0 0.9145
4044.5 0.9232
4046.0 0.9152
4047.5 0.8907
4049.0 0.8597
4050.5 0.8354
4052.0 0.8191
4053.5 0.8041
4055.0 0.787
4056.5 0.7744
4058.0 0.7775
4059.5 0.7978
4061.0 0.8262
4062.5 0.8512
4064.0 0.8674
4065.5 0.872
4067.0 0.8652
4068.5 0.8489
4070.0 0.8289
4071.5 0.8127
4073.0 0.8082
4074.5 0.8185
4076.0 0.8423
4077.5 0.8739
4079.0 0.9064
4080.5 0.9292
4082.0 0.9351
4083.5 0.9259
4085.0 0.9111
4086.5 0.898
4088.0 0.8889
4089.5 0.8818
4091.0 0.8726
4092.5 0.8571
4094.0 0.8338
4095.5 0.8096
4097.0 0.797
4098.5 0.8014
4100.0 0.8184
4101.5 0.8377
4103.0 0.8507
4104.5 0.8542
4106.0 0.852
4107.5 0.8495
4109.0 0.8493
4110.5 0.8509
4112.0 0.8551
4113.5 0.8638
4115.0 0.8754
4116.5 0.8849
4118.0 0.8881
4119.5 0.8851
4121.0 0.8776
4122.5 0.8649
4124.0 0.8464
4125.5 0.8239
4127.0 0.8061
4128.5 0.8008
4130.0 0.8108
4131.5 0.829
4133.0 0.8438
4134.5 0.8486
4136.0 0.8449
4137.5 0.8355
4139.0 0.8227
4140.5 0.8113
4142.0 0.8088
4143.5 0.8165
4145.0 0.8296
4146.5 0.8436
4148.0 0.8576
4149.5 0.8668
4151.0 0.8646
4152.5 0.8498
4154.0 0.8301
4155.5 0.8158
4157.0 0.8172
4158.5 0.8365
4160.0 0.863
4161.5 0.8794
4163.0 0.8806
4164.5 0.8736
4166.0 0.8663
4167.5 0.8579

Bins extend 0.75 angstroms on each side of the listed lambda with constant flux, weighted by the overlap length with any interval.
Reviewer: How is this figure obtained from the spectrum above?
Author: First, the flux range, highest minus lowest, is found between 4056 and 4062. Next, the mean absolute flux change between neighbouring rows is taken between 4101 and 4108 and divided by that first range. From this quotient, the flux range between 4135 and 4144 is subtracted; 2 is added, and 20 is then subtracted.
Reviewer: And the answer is -17.9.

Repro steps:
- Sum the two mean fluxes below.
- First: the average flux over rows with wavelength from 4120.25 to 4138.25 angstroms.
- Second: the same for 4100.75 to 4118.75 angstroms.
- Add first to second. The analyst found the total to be 1.70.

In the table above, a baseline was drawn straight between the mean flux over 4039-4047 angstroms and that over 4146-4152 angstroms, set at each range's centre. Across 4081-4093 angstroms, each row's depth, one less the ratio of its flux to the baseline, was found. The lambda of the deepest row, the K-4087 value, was 4092.5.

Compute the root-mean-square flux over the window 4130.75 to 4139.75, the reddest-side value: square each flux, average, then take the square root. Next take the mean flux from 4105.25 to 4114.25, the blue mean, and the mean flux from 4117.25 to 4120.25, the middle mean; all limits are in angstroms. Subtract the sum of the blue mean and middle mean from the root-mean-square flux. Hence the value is -0.903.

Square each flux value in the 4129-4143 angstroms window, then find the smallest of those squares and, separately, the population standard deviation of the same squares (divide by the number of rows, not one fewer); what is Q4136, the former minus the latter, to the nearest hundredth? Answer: 0.63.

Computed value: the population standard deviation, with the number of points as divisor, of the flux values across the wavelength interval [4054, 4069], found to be 0.037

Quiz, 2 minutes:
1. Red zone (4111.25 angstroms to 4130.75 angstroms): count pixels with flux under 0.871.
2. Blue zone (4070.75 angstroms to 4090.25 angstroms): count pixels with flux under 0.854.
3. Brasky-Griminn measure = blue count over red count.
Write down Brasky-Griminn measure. 0.50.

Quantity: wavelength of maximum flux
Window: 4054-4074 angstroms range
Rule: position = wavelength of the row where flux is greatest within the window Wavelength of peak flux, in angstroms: 4065.5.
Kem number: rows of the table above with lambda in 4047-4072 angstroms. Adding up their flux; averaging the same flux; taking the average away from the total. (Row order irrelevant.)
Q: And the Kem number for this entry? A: 13.3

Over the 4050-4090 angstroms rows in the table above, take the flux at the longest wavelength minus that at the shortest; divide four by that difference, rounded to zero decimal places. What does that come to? 86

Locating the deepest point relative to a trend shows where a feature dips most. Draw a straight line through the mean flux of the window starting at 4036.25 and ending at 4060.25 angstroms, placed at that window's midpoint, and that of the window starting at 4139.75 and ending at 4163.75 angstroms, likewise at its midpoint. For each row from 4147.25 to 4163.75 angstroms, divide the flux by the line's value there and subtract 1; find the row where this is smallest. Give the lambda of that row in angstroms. 4155.5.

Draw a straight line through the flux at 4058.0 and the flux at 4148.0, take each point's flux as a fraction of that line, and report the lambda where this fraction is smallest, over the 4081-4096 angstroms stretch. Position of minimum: 4095.5 angstroms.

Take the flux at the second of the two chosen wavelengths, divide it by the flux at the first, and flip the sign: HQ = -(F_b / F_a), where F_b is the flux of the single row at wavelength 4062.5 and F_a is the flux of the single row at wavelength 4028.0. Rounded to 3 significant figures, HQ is -1.06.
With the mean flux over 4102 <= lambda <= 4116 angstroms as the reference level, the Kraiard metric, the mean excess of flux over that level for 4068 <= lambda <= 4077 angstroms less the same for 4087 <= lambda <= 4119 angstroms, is -0.024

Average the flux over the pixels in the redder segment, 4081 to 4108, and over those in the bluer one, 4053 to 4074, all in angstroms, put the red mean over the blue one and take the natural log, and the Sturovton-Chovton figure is 0.044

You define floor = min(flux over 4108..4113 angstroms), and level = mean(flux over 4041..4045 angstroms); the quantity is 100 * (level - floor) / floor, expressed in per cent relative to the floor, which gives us 7.3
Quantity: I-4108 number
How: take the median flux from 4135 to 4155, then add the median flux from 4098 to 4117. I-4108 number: 1.686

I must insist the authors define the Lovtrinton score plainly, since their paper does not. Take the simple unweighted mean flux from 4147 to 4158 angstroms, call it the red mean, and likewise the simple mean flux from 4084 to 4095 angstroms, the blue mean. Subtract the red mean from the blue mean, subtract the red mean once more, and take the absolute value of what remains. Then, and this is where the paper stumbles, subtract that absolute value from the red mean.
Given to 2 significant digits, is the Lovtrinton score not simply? 0.034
